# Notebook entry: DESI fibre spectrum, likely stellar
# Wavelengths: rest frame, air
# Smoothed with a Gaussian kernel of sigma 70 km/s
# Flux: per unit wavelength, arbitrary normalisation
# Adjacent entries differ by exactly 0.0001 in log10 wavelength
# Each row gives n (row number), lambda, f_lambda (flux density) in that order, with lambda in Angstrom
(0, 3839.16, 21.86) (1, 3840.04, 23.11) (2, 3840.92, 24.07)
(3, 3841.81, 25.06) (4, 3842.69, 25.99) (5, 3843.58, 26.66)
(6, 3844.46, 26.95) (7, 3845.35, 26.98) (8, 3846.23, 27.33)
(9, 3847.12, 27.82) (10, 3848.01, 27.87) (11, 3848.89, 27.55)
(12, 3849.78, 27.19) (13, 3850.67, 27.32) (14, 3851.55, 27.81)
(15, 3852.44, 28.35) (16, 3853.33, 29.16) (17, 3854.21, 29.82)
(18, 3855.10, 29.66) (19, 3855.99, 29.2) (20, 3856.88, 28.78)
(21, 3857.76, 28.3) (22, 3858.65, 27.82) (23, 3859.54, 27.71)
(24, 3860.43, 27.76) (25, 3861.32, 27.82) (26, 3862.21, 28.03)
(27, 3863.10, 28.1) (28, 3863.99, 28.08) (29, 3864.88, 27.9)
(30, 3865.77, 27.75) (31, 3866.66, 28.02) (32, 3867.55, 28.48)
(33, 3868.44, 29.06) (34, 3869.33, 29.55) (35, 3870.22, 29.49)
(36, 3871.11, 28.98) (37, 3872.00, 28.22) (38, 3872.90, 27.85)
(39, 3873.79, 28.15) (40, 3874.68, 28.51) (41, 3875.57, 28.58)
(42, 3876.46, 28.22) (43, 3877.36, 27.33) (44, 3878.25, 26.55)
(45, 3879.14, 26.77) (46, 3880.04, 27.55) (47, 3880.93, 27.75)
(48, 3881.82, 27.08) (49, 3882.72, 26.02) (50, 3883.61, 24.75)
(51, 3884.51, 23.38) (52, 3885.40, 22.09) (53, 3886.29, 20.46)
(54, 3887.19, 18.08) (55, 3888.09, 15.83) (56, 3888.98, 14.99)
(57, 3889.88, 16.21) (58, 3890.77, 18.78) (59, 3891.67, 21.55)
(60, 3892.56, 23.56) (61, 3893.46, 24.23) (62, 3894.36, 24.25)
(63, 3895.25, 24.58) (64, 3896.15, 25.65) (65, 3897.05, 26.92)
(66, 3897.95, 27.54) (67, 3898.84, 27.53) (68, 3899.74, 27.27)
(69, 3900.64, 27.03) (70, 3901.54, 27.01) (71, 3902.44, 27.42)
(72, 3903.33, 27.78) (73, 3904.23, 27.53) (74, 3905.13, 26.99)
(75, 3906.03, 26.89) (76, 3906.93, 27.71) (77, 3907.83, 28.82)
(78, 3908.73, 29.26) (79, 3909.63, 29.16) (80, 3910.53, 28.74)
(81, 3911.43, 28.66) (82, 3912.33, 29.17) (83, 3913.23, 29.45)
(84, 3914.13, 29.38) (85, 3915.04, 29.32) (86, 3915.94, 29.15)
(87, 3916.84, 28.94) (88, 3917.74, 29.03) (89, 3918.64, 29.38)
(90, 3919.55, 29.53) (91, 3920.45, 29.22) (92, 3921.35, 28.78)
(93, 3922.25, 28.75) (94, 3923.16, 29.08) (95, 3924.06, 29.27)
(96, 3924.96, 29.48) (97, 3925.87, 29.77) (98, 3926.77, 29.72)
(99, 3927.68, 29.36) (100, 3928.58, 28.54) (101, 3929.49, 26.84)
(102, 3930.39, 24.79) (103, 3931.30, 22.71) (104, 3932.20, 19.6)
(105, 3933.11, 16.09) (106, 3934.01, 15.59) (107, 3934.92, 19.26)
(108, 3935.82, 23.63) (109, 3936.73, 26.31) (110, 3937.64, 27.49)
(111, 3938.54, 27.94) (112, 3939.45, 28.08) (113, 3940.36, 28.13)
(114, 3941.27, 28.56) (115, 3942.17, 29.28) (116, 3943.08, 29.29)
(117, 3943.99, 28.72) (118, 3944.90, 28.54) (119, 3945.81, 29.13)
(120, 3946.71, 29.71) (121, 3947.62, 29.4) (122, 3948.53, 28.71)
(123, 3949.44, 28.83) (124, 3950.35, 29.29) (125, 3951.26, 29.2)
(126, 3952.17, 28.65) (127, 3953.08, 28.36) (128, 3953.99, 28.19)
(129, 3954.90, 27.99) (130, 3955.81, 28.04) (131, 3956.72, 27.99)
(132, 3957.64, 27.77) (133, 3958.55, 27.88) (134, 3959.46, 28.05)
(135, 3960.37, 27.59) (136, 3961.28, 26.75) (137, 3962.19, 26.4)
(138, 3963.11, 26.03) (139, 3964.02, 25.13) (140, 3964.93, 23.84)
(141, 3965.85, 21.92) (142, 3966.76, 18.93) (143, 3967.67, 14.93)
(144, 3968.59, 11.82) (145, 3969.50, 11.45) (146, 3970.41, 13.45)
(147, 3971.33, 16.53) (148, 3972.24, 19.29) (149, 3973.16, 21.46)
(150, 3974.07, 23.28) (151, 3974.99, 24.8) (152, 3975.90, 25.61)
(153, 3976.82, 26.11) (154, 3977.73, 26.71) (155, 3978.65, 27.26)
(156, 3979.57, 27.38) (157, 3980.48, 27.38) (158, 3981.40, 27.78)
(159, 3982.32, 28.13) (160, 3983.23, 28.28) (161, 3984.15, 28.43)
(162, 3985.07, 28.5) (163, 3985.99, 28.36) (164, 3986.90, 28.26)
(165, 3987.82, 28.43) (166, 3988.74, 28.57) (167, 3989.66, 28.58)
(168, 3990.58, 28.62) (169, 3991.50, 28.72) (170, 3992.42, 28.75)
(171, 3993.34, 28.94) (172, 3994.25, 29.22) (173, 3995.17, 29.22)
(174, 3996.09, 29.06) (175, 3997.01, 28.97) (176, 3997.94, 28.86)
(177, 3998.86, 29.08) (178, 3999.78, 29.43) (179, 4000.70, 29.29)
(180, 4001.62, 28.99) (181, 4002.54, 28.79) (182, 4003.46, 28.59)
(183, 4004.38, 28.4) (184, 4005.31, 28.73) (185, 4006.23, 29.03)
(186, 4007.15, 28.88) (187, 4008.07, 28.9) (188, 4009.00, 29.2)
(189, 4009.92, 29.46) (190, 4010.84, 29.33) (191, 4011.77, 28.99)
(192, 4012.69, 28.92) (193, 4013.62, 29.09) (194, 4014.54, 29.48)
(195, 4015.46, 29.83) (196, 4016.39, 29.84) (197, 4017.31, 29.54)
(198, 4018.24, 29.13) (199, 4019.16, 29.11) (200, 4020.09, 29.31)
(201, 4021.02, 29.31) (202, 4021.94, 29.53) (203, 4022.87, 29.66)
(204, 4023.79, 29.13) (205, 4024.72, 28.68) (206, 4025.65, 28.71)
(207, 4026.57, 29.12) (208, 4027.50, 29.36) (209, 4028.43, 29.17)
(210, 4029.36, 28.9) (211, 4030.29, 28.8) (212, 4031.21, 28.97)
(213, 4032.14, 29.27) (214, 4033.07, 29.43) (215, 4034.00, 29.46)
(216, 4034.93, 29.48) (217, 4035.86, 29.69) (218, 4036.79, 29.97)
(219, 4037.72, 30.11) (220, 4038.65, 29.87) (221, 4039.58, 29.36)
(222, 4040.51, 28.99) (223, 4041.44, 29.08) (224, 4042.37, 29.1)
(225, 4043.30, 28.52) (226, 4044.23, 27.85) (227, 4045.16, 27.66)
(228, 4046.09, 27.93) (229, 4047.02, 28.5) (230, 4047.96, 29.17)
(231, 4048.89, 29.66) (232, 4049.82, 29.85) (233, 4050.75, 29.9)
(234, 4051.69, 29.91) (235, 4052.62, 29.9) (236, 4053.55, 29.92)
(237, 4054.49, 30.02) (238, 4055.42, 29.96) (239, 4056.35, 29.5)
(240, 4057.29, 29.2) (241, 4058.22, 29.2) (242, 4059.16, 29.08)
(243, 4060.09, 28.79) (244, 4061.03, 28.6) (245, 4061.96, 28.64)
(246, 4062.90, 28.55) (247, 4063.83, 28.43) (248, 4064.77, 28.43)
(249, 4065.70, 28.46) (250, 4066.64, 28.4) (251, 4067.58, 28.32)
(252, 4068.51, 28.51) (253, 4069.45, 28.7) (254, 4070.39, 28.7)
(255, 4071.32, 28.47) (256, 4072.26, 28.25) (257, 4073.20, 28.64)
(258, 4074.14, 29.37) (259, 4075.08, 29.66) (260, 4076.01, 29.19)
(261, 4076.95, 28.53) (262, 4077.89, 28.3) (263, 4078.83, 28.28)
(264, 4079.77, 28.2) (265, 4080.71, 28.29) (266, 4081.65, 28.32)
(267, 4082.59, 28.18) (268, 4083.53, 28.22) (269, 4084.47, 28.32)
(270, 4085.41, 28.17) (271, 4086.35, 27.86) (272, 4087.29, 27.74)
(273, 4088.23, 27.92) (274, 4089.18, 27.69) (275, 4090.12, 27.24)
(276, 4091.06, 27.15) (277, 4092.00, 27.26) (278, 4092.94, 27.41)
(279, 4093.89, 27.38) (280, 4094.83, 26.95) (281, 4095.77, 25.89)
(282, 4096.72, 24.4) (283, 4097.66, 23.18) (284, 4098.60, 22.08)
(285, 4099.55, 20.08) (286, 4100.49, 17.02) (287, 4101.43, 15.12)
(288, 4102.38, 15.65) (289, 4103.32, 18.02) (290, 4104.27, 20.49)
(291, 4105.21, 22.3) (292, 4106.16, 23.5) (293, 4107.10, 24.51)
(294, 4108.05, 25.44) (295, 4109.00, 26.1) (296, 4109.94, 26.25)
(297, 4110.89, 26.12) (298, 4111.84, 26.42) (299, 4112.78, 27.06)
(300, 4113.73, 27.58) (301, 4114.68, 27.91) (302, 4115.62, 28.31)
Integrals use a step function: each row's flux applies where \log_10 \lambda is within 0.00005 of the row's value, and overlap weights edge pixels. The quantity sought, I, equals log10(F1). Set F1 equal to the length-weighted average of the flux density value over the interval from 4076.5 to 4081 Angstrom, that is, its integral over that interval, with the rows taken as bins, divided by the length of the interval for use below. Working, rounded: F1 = 28.3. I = 1.45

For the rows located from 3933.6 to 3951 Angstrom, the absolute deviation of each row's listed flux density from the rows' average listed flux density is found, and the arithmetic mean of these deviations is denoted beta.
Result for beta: 2.5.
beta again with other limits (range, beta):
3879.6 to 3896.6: 3.3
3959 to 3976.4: 4.6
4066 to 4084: 0.3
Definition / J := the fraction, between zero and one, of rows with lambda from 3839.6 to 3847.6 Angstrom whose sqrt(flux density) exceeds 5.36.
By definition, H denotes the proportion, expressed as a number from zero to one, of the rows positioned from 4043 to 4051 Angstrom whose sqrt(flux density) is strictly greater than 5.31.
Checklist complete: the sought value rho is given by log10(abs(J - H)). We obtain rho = -0.18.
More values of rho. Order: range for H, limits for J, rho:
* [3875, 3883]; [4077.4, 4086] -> -0.65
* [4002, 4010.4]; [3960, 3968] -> 0.00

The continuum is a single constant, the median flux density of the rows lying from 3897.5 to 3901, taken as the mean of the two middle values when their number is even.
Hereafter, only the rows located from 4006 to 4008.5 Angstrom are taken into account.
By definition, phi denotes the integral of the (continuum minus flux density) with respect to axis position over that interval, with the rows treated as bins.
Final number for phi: -3.8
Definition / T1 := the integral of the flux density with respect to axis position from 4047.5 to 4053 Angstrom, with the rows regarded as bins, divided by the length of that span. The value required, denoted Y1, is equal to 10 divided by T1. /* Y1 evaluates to 0.336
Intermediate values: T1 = 29.7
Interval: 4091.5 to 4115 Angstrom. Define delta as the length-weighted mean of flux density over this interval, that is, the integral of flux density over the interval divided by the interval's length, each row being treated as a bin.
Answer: 23.7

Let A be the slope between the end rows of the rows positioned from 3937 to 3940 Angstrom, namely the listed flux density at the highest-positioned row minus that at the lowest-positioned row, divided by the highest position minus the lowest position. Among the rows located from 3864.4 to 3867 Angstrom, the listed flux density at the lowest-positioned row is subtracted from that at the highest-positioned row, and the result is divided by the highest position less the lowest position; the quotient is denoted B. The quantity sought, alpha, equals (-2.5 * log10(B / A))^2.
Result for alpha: 2.9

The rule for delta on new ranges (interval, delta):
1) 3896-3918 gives 28.1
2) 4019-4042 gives 29.3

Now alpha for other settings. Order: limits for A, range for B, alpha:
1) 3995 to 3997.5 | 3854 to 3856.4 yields 1.0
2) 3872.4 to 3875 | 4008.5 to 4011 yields 3.2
